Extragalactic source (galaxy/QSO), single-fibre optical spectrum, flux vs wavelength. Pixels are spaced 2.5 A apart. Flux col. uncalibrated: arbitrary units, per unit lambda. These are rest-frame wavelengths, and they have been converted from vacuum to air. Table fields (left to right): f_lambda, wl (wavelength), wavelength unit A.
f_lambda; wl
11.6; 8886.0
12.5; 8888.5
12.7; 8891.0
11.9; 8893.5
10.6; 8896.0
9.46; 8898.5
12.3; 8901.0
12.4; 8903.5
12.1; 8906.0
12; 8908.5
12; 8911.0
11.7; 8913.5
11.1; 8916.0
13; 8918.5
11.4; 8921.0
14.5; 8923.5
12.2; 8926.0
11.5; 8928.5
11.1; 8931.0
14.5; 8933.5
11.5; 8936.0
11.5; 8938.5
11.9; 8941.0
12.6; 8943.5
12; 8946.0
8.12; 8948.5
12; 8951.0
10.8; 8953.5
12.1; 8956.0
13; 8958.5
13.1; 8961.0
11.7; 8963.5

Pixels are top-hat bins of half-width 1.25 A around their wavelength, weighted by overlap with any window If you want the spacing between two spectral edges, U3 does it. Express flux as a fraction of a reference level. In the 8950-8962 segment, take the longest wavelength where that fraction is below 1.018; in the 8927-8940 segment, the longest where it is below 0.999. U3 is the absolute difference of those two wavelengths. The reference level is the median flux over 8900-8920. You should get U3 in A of 17.5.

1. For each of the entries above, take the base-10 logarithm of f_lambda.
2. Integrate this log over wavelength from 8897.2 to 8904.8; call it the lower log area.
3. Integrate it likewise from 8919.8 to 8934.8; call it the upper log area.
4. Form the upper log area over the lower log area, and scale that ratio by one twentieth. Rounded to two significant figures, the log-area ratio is 0.10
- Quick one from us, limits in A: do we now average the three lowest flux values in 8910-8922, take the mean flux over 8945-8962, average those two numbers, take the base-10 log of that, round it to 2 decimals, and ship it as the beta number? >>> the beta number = 1.06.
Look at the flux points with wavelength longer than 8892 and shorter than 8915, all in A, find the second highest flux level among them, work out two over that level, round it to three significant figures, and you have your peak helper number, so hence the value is 0.163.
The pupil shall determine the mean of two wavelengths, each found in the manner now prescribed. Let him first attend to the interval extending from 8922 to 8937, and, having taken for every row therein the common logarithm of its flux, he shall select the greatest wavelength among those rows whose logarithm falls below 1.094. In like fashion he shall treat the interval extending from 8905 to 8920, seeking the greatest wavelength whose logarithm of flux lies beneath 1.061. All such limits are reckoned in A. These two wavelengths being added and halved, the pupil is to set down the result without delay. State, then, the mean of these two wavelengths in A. 8926.0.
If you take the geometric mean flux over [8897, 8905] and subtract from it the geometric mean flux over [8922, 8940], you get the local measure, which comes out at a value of -1.0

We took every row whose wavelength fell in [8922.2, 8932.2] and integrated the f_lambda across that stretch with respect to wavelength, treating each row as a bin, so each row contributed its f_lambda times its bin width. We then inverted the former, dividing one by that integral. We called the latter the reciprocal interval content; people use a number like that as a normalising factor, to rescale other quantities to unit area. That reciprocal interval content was 0.0081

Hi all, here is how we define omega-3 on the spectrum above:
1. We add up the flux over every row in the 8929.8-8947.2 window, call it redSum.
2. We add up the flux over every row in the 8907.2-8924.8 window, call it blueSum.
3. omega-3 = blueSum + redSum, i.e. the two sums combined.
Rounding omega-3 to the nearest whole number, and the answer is 171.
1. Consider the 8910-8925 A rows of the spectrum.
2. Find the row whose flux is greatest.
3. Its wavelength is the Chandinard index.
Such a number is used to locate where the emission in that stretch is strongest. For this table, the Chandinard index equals 8923.5 A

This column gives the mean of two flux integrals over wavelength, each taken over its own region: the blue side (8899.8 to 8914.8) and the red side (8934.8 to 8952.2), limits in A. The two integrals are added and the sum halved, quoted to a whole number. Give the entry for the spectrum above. 190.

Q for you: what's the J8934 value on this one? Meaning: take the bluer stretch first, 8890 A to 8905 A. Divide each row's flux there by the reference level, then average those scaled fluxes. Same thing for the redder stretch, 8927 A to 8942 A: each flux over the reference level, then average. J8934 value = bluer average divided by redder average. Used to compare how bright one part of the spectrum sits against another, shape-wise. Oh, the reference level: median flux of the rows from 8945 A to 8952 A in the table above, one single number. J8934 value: 0.96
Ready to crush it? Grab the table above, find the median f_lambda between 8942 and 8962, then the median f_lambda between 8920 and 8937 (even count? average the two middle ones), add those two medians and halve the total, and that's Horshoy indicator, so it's 11.8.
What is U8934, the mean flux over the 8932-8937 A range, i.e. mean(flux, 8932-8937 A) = 13.0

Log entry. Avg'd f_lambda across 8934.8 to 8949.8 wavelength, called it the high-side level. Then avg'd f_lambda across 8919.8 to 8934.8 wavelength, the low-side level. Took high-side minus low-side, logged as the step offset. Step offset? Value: -1.3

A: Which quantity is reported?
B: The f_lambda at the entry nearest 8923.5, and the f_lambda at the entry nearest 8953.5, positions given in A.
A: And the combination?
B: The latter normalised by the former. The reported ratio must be 0.74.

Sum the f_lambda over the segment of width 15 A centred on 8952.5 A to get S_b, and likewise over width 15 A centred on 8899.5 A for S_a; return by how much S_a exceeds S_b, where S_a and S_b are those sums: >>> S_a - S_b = 0.7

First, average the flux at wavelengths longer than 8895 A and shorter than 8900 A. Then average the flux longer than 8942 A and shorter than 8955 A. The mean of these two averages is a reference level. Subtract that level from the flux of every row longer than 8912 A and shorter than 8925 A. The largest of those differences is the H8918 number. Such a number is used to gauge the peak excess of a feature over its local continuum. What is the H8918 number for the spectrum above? 3.9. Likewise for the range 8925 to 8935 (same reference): 3.9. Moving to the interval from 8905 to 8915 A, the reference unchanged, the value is 1.5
